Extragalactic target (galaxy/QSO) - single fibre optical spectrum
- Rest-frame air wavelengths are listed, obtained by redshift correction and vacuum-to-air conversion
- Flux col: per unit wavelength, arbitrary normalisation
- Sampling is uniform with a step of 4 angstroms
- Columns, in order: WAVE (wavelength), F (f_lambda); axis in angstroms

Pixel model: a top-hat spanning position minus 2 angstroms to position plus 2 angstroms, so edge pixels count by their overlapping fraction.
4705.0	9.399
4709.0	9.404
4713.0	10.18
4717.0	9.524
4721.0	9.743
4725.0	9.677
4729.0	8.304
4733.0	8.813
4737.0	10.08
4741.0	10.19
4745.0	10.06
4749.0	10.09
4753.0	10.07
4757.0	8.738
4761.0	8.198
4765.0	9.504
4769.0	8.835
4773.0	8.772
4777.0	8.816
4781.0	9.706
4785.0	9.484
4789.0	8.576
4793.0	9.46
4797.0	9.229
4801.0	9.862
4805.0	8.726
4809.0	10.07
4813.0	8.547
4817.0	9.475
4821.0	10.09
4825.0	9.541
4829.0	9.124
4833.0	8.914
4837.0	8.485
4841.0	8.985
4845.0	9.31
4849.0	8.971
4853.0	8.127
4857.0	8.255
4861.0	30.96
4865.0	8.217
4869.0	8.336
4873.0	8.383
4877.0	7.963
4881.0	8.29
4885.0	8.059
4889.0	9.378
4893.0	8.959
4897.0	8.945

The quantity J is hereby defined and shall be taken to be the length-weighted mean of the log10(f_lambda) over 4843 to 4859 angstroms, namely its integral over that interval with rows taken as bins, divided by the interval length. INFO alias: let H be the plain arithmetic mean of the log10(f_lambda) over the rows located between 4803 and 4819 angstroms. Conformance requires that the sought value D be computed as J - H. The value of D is -0.03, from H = 0.963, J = 0.94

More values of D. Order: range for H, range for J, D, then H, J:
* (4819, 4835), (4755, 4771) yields -0.03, 0.973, 0.94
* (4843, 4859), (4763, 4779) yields 0.02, 0.937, 0.95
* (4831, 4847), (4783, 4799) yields 0.01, 0.950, 0.96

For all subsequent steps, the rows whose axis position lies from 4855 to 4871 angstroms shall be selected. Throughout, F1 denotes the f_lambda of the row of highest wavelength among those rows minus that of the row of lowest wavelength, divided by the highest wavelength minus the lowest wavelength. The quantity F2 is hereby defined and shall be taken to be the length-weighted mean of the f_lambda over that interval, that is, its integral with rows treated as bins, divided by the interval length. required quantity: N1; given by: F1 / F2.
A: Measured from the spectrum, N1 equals 0.000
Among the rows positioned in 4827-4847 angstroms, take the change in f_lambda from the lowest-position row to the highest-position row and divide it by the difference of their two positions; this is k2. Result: 0.012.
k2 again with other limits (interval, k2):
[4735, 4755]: -0.001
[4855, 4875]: 0.008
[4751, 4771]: -0.077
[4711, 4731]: -0.117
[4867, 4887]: -0.017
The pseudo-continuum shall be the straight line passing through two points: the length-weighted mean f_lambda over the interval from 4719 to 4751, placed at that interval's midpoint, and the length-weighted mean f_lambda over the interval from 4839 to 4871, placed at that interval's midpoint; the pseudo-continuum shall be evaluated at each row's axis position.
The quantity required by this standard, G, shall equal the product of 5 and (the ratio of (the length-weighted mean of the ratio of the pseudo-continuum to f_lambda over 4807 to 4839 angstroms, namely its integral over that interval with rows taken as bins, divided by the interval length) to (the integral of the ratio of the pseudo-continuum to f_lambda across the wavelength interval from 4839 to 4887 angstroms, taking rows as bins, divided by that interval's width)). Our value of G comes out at 4.6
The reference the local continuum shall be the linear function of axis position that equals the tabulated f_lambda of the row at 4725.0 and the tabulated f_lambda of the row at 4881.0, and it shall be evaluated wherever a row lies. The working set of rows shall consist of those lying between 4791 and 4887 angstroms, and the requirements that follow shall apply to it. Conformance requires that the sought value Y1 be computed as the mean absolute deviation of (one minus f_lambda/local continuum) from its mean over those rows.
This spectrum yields 0.21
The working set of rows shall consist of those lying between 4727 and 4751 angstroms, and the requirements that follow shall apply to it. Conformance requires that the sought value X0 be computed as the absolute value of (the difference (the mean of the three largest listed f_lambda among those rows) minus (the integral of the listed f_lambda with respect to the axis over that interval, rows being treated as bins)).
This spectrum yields 220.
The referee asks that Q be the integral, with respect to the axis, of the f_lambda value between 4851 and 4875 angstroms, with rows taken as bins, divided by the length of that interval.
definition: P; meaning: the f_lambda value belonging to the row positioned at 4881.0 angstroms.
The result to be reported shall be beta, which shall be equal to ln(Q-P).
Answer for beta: 1.3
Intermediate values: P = 8.29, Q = 12.0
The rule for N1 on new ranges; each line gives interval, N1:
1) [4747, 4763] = -0.017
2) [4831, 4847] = 0.004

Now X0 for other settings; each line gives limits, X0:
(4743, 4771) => 252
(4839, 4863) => 282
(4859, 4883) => 273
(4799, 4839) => 361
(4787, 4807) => 174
